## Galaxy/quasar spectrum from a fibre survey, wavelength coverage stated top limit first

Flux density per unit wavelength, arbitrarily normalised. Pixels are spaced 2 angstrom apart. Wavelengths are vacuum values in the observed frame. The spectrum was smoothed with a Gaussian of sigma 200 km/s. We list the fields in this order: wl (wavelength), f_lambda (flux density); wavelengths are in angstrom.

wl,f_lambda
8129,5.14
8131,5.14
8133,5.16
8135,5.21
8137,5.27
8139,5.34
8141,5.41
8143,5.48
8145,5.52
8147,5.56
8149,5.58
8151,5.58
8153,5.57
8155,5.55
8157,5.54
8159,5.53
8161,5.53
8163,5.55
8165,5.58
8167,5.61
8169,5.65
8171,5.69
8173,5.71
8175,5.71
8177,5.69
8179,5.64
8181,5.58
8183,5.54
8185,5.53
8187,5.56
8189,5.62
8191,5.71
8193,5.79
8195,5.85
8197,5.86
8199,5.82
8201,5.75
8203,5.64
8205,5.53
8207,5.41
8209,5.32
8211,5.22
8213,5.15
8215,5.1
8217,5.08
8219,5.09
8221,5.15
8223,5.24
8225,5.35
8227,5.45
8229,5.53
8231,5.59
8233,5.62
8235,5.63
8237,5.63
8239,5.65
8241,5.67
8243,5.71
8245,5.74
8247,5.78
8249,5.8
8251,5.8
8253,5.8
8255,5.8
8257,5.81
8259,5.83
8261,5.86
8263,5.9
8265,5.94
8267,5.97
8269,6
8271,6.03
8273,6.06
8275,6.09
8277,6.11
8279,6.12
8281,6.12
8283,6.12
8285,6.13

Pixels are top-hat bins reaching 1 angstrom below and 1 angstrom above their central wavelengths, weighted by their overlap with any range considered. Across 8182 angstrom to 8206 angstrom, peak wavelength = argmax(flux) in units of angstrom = 8197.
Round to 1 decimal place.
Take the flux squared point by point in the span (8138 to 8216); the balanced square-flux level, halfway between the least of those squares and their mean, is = 28.5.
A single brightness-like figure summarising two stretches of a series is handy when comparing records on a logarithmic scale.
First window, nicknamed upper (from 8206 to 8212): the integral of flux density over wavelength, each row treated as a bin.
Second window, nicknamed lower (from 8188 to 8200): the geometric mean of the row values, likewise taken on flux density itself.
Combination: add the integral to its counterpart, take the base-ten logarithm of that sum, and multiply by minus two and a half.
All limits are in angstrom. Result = -3.9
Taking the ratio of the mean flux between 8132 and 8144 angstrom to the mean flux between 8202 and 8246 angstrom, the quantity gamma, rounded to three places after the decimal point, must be 0.978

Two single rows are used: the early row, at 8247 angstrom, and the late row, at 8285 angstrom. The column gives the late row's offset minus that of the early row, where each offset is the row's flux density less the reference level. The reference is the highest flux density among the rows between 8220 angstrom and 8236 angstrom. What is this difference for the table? 0.35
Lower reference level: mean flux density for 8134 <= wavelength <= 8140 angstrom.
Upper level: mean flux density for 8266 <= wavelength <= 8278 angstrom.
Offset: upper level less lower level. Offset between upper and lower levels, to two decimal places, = 0.77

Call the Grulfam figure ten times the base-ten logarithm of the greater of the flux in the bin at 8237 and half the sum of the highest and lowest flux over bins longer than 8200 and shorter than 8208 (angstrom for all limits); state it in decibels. 7.51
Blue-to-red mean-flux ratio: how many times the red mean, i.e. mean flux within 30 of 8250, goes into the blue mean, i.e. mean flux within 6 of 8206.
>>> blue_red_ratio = 0.95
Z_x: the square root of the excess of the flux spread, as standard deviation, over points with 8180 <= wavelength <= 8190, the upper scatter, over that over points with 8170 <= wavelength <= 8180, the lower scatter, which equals 0.08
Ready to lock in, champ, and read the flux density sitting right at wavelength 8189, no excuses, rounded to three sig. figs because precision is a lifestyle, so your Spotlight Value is 5.62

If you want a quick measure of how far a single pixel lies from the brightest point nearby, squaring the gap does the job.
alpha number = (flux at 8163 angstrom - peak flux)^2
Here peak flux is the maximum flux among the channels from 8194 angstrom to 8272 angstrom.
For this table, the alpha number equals 0.23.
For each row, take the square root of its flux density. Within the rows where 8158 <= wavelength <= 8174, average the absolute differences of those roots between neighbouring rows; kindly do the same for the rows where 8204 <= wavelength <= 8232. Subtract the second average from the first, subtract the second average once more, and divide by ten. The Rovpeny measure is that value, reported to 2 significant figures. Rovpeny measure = -0.0027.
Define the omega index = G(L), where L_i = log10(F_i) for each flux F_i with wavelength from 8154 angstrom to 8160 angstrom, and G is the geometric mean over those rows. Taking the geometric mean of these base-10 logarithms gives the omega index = 0.744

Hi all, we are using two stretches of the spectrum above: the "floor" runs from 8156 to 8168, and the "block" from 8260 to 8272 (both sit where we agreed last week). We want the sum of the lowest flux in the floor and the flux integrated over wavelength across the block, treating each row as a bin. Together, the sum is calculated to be 77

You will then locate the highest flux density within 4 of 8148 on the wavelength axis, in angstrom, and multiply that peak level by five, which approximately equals 27.9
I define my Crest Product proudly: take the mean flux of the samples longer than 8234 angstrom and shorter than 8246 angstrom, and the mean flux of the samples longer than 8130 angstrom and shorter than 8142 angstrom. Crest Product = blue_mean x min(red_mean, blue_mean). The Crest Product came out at 27.6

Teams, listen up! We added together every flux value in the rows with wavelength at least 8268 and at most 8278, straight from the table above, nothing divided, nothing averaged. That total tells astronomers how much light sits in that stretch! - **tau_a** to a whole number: 30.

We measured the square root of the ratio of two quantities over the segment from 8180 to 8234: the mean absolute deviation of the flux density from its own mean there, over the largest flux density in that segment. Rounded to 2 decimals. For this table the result 0.19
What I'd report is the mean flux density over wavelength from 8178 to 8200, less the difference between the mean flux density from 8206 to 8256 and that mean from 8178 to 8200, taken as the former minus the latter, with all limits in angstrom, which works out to 5.87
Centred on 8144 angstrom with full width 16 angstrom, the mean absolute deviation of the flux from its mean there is 0.096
